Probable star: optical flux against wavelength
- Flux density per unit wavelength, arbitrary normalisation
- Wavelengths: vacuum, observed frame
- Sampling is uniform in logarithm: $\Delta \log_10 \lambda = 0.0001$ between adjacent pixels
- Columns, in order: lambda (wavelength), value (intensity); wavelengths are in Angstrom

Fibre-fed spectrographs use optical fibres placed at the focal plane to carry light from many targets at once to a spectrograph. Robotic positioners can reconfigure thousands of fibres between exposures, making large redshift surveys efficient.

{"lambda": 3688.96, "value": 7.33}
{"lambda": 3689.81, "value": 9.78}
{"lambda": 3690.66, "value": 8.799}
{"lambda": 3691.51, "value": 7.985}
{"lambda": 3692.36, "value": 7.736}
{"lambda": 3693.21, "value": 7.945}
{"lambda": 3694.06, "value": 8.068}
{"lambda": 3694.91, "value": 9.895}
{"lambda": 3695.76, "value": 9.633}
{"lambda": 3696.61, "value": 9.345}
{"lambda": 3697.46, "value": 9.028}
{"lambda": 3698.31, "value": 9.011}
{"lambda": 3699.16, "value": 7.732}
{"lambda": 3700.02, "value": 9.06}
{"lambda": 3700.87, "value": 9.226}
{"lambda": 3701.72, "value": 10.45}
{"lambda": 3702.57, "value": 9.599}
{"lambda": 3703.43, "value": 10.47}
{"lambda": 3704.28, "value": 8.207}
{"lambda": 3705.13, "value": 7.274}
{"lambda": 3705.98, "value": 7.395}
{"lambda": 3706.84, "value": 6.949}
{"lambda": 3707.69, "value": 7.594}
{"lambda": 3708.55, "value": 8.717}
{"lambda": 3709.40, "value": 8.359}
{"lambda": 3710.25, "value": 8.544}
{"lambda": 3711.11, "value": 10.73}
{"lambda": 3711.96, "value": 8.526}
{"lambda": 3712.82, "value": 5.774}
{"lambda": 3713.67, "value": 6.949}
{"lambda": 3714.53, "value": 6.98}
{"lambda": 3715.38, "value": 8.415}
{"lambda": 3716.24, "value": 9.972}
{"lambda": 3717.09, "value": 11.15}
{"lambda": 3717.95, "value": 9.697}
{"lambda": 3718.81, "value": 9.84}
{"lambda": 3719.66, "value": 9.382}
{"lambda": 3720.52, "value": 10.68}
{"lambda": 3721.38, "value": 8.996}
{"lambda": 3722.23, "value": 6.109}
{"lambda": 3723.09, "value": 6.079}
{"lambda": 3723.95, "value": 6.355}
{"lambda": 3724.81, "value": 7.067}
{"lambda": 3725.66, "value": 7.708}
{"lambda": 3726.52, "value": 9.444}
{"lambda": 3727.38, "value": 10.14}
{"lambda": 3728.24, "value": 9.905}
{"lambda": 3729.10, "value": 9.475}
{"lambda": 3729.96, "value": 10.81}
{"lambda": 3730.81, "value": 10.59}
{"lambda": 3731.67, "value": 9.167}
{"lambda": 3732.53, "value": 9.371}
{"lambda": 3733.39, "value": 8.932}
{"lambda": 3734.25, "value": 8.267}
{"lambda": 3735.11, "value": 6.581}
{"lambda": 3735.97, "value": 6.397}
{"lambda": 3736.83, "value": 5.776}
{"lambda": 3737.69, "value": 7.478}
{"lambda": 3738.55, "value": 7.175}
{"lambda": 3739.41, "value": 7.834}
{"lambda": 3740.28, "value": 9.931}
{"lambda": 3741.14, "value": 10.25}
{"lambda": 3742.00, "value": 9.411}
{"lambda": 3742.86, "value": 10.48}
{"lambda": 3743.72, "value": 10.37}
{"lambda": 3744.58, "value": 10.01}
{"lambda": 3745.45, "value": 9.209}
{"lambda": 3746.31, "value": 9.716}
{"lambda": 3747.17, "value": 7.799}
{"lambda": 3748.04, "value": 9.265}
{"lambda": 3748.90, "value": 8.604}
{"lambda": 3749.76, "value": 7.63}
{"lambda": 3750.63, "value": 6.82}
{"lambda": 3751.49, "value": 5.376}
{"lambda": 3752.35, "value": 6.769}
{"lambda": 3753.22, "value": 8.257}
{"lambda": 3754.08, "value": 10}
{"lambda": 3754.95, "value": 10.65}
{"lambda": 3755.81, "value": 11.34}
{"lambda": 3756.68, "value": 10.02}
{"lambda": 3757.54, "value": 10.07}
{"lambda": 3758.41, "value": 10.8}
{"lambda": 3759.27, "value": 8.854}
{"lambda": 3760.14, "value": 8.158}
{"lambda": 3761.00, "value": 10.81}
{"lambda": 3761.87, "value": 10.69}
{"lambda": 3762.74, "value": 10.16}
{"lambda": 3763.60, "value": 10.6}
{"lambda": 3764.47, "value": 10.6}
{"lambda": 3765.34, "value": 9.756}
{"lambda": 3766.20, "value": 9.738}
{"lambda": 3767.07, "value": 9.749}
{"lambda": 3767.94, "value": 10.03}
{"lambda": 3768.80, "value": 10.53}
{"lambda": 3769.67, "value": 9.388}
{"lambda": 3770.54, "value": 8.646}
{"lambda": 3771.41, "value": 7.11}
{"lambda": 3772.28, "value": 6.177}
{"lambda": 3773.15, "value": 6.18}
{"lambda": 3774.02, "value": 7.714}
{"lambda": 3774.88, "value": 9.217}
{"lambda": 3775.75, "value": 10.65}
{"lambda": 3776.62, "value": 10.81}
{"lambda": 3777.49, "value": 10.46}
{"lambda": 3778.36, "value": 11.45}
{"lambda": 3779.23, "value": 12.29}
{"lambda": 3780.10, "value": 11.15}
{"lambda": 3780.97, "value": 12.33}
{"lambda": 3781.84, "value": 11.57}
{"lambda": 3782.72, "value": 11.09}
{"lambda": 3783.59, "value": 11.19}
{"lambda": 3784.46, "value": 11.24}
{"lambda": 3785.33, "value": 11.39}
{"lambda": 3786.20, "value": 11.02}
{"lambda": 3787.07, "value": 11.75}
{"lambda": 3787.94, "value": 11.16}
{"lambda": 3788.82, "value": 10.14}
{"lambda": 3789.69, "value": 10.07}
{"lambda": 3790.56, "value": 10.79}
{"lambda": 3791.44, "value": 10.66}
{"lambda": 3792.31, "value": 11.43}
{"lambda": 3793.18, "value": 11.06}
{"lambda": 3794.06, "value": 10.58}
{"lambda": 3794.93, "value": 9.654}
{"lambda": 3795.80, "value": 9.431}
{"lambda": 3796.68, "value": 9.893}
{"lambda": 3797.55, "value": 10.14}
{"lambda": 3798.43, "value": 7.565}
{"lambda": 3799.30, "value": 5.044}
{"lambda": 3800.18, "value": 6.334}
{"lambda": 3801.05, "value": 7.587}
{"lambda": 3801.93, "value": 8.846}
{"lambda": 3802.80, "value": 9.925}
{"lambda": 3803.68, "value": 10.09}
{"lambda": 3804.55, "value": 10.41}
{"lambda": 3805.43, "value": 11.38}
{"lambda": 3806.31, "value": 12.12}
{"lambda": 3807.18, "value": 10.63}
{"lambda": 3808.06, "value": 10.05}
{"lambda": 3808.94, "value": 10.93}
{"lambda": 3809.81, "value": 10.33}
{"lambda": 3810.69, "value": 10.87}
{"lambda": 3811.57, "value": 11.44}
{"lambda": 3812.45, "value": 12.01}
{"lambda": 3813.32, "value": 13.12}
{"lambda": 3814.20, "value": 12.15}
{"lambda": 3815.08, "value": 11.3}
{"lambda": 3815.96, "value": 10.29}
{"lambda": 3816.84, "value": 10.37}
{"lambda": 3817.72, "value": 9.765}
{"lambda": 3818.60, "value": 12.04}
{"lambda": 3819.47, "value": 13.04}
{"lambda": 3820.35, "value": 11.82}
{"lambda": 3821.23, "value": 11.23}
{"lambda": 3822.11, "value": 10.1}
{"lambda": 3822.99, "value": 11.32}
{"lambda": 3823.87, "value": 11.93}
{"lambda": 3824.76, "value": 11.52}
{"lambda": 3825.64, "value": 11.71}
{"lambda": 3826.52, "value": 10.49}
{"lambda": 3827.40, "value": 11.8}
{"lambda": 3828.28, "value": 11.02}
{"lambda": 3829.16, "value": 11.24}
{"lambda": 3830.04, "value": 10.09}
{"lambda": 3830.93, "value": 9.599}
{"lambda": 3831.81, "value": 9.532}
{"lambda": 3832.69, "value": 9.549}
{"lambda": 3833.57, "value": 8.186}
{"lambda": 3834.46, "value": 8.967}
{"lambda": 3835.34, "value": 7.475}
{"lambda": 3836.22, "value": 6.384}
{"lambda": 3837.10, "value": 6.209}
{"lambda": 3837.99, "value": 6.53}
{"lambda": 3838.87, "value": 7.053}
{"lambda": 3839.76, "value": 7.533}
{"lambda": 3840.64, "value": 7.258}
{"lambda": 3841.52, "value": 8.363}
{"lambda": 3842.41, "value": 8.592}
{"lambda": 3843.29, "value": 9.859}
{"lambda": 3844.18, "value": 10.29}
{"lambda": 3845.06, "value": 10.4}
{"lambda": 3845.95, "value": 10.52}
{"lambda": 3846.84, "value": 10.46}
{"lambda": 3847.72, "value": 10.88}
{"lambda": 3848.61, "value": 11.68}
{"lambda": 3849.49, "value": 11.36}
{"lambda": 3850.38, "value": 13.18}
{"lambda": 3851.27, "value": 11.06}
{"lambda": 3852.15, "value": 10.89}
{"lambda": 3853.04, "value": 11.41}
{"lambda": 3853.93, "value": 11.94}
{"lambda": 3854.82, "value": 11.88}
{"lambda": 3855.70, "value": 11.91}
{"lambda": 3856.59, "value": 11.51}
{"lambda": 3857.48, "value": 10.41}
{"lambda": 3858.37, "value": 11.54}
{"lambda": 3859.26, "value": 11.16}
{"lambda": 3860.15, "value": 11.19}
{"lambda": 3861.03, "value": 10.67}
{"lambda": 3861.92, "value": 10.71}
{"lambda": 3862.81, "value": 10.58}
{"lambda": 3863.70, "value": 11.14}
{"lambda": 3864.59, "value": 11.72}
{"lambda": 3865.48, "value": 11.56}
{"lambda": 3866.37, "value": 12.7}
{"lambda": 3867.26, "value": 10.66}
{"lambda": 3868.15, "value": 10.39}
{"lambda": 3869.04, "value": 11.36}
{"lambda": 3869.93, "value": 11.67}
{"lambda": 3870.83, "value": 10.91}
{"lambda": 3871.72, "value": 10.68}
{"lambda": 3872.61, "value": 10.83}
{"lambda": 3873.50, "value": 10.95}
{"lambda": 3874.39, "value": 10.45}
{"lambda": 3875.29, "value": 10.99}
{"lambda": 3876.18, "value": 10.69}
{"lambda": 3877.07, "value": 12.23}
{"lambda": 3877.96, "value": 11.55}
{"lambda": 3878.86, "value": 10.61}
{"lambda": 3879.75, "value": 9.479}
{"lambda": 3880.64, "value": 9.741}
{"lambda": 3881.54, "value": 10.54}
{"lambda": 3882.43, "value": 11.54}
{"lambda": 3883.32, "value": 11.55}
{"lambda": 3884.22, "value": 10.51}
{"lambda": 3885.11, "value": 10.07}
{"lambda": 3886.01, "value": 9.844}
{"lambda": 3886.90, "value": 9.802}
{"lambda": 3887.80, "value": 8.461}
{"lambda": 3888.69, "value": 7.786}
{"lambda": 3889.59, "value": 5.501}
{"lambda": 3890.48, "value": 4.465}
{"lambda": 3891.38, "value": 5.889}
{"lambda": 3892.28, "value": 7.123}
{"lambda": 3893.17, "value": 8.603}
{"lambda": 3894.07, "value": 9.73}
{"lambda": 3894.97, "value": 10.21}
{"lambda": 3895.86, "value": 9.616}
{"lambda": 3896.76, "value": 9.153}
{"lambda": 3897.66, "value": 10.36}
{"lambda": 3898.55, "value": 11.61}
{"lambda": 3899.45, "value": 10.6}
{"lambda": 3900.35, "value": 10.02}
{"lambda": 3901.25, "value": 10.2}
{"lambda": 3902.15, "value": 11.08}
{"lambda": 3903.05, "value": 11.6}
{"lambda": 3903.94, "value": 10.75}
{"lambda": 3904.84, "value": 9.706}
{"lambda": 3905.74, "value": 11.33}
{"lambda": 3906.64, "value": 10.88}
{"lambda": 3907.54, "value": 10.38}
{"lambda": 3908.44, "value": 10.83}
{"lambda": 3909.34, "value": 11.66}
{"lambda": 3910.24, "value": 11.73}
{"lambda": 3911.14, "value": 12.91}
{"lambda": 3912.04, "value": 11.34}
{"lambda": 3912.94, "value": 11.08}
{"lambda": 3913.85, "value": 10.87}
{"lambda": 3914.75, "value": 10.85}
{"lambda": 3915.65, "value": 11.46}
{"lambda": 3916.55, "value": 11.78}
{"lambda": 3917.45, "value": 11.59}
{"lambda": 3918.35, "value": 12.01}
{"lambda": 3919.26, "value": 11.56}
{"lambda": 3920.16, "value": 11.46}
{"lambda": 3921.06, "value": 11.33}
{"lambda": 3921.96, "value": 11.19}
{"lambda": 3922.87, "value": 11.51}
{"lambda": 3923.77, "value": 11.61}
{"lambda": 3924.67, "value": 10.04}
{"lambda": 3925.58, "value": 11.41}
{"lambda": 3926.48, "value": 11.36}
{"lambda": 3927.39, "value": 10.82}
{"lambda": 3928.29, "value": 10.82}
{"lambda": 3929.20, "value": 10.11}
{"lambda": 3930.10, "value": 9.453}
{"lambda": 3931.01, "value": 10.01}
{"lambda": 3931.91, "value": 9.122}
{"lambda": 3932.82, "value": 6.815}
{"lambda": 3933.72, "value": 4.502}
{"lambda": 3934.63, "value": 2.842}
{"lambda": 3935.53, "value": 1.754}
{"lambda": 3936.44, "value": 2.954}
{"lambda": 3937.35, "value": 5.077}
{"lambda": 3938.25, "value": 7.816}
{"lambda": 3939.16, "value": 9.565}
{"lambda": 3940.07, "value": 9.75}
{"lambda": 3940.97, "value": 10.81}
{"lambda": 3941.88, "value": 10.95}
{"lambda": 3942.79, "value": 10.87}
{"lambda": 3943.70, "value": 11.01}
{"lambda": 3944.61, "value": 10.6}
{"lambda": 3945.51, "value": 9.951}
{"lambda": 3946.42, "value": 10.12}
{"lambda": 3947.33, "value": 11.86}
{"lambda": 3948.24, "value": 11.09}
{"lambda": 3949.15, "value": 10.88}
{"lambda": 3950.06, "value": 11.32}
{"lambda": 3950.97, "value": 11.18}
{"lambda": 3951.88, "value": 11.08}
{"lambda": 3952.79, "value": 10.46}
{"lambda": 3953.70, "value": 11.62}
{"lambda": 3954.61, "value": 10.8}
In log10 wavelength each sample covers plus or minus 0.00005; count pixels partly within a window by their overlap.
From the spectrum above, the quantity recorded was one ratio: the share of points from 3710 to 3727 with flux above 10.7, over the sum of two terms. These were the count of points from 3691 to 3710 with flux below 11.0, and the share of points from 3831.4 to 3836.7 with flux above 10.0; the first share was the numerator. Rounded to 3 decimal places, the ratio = 0.005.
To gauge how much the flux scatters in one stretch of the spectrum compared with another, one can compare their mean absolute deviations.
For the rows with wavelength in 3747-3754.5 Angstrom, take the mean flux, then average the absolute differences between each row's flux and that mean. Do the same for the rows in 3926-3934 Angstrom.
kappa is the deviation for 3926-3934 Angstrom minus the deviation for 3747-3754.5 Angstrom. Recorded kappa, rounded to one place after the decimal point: 0.5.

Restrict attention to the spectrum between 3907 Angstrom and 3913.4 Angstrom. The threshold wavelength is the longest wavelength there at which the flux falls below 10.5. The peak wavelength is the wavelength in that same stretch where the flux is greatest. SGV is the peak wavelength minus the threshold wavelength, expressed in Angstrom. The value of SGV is 3.6 Angstrom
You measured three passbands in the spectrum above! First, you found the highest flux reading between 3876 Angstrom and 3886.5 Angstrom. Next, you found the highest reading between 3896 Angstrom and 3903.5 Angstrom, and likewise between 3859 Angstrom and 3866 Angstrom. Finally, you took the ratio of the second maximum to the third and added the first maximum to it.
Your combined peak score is 13.2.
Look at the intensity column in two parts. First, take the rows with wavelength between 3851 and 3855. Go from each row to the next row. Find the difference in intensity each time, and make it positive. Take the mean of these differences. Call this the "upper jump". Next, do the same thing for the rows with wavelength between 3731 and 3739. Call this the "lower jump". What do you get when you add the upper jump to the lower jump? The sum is 1.0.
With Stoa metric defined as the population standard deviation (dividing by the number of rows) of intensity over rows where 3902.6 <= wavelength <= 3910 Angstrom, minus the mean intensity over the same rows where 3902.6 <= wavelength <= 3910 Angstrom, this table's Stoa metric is -10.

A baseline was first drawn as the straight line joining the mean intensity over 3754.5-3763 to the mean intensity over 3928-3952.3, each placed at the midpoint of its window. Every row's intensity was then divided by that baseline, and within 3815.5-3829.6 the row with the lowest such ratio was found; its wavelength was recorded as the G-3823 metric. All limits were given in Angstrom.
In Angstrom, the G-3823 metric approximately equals 3817.72 Angstrom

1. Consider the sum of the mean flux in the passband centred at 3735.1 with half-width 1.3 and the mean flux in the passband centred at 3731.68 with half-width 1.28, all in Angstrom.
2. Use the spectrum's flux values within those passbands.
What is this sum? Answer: 16.8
